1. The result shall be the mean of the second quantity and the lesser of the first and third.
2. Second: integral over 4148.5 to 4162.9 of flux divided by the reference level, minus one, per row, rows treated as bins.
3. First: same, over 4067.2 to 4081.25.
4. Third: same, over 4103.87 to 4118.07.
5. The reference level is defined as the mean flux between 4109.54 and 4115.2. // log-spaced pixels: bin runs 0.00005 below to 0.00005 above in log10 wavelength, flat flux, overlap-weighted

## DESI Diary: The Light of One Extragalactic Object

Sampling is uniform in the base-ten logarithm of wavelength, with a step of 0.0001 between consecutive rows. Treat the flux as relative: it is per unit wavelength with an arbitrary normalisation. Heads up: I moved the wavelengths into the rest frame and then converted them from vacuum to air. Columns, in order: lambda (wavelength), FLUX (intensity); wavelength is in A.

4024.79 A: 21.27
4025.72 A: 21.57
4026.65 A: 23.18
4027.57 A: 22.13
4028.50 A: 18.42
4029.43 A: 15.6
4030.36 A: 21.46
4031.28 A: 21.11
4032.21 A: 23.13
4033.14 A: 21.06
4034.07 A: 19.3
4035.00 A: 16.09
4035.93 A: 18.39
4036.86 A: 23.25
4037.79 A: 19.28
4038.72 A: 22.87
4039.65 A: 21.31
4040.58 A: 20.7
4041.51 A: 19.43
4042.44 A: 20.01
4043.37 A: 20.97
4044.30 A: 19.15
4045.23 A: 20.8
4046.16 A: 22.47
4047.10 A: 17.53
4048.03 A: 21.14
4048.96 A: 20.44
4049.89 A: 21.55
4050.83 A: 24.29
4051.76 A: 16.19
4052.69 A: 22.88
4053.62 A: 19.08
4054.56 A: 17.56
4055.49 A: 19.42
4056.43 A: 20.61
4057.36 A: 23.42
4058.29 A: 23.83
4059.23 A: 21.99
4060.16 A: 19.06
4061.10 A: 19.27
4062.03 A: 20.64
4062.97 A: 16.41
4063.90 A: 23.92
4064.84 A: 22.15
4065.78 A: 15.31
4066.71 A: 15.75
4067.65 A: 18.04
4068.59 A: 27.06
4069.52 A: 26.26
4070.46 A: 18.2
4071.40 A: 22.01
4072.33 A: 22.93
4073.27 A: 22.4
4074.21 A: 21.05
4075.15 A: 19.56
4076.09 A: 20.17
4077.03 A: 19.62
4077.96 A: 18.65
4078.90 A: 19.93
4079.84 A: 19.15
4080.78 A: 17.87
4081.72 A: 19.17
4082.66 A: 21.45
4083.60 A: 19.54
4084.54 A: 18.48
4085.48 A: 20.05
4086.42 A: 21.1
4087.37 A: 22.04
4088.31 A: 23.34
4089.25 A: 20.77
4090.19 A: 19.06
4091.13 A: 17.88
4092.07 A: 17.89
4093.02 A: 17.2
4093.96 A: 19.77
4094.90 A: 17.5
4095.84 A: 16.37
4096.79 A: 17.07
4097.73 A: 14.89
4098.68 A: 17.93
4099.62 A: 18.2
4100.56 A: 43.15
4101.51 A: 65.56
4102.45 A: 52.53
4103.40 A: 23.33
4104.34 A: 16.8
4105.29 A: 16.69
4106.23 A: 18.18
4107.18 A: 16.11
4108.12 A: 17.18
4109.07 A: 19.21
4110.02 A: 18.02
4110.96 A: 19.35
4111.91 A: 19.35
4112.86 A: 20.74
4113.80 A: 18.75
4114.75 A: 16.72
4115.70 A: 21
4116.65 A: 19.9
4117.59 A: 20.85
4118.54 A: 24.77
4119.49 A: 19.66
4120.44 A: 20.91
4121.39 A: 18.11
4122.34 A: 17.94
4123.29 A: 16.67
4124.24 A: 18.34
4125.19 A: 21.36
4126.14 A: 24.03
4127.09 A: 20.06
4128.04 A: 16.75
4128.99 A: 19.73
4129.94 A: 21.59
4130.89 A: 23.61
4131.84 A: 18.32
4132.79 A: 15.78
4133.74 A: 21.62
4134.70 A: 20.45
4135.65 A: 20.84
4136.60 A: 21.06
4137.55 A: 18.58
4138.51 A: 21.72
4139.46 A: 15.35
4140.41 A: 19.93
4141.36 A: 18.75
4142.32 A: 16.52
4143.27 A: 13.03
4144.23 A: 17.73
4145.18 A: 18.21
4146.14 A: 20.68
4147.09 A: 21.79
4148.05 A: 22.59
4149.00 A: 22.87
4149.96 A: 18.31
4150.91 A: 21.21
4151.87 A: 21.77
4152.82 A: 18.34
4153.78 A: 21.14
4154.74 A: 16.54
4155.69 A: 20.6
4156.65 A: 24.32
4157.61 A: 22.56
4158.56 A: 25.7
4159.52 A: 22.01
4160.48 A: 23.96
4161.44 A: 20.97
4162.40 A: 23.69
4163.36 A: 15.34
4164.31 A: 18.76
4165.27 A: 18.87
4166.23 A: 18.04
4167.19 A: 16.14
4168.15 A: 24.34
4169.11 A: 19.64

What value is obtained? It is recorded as 0.97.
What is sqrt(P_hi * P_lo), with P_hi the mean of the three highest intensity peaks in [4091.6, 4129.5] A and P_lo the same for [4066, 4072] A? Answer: 37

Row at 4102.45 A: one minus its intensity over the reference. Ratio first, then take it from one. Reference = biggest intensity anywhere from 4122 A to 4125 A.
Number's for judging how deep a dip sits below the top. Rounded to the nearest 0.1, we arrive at -1.9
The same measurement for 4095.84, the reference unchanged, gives 0.1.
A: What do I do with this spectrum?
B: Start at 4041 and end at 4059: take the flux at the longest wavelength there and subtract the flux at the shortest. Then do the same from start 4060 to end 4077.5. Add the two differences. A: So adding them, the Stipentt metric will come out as 5.0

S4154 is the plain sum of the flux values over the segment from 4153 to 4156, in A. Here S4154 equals 58.3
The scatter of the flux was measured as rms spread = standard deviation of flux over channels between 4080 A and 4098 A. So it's 2.1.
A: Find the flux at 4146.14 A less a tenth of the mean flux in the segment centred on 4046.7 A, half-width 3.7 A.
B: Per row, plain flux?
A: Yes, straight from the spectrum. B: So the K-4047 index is 18.6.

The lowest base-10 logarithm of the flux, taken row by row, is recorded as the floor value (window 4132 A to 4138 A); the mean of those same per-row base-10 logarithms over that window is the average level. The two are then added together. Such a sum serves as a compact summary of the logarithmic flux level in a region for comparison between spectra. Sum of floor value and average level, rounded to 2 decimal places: 2.49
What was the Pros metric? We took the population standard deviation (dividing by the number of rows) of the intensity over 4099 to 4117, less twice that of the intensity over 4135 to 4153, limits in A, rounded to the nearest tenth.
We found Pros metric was 8.3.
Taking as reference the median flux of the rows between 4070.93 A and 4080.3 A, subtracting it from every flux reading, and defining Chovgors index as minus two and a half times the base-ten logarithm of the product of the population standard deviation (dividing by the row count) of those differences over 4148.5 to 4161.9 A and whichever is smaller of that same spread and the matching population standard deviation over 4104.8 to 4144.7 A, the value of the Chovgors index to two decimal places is -1.89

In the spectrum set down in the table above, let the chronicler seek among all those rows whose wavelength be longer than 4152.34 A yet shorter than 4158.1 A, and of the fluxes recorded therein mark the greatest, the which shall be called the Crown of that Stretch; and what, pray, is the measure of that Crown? 24.32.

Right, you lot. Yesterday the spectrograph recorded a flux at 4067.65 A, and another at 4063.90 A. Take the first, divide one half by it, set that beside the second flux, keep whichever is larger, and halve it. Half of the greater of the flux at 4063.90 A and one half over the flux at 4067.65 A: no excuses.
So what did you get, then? 12.0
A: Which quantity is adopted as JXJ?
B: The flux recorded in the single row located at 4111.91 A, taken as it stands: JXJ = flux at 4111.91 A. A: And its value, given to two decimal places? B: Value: 19.35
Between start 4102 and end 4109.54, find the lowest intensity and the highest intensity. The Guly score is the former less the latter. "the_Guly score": -36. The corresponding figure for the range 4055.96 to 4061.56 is -5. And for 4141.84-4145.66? -5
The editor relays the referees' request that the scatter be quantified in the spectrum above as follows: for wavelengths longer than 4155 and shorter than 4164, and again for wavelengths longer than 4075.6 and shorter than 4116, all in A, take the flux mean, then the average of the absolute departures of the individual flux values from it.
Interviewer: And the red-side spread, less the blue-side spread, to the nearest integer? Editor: -3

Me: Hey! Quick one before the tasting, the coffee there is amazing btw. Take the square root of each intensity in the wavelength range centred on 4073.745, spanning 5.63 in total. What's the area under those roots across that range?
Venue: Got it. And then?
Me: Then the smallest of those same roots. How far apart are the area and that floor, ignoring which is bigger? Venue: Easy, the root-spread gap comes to 22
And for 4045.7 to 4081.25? 157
